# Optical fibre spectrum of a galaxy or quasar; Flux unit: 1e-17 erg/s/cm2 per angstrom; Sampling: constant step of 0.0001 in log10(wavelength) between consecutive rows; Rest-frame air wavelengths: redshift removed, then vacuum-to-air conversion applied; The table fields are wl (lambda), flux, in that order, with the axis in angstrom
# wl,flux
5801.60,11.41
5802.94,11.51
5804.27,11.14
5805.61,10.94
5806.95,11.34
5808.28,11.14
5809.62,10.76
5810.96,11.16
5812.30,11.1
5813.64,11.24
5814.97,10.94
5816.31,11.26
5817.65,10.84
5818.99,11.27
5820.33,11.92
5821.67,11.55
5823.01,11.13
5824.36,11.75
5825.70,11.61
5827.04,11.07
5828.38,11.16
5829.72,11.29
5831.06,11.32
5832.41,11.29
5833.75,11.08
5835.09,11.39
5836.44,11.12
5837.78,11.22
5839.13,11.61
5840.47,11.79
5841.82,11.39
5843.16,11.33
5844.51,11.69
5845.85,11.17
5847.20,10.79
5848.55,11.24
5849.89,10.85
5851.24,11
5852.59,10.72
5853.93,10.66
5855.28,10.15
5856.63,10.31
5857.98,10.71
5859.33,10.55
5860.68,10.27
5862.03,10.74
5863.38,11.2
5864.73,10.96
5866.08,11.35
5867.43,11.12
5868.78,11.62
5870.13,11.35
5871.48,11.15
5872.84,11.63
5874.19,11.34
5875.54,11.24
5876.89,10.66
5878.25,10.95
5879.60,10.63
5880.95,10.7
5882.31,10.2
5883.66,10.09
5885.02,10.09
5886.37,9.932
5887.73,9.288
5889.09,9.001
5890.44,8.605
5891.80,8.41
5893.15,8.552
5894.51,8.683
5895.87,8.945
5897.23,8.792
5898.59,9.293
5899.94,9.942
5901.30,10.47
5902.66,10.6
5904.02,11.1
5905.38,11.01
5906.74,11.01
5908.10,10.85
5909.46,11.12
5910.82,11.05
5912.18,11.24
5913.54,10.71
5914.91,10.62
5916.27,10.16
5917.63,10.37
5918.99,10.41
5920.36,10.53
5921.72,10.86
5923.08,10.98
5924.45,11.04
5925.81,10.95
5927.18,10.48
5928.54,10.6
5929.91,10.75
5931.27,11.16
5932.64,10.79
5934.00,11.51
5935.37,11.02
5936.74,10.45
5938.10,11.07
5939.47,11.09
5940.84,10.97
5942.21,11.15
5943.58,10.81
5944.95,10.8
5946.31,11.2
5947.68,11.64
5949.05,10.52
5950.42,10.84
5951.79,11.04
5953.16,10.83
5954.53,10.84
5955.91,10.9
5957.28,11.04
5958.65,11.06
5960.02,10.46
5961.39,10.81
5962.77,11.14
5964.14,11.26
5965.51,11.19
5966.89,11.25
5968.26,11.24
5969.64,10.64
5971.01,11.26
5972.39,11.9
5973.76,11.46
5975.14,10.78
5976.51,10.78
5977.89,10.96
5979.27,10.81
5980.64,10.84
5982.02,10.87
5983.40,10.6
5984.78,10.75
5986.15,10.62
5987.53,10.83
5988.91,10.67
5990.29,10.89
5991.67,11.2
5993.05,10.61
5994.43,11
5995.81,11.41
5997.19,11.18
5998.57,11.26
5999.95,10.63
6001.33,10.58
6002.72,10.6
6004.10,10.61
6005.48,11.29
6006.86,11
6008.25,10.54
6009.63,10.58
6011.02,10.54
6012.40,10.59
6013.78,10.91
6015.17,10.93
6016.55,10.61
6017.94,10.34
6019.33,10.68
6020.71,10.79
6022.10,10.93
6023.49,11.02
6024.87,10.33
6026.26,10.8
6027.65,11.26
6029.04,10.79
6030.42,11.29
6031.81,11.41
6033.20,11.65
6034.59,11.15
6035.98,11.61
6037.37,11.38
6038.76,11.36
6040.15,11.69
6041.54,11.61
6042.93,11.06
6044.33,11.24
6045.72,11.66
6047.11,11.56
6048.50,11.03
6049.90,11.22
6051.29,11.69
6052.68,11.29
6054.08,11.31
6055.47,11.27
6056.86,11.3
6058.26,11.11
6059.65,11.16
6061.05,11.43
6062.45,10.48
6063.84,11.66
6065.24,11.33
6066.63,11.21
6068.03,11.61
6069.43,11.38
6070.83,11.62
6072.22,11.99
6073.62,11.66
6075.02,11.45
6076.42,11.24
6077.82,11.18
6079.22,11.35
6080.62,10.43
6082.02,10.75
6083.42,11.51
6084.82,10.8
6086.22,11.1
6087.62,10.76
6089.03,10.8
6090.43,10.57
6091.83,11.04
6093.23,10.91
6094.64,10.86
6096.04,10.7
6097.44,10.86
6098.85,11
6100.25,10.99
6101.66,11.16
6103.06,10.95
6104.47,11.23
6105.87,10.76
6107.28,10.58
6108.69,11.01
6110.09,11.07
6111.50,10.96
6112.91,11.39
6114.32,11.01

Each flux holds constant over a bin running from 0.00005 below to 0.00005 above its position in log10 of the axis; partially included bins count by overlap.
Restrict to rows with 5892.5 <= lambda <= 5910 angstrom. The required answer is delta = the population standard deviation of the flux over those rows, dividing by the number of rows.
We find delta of 0.99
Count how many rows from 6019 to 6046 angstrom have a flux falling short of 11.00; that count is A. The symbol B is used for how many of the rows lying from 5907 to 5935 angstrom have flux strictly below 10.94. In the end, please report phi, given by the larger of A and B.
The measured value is 12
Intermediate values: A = 6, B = 12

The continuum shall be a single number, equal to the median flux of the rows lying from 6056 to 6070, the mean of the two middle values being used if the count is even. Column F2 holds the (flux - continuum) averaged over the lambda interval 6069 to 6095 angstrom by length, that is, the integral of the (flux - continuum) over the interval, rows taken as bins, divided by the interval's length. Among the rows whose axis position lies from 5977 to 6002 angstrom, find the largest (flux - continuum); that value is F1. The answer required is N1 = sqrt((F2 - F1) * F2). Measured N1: 0.23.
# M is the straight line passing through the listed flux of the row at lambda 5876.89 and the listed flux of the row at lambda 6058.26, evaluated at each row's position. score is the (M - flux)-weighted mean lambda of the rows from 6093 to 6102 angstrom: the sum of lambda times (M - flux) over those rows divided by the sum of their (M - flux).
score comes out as 6096.6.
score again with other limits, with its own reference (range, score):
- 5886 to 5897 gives 5891.7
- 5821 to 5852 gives 5835.1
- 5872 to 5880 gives 5874.4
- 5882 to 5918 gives 5892.2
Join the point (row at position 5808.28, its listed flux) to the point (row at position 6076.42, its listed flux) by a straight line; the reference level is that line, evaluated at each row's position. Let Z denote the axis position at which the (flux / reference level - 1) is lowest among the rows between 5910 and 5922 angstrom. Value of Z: 5916.27 angstrom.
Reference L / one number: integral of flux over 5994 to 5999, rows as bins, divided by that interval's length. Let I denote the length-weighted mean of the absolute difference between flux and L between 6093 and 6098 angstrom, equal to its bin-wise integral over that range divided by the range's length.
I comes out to 0.40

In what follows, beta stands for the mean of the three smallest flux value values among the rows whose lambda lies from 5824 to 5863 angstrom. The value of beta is 10.2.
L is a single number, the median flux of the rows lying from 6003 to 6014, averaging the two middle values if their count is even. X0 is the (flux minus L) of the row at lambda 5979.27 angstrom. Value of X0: 0.2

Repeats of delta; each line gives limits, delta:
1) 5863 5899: 1.07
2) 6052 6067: 0.28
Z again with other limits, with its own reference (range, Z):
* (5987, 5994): 5993.05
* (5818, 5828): 5827.04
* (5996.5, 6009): 6008.25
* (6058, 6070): 6062.45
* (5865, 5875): 5867.43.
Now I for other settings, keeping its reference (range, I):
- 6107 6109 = 0.43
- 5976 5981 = 0.38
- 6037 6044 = 0.25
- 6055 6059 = 0.08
